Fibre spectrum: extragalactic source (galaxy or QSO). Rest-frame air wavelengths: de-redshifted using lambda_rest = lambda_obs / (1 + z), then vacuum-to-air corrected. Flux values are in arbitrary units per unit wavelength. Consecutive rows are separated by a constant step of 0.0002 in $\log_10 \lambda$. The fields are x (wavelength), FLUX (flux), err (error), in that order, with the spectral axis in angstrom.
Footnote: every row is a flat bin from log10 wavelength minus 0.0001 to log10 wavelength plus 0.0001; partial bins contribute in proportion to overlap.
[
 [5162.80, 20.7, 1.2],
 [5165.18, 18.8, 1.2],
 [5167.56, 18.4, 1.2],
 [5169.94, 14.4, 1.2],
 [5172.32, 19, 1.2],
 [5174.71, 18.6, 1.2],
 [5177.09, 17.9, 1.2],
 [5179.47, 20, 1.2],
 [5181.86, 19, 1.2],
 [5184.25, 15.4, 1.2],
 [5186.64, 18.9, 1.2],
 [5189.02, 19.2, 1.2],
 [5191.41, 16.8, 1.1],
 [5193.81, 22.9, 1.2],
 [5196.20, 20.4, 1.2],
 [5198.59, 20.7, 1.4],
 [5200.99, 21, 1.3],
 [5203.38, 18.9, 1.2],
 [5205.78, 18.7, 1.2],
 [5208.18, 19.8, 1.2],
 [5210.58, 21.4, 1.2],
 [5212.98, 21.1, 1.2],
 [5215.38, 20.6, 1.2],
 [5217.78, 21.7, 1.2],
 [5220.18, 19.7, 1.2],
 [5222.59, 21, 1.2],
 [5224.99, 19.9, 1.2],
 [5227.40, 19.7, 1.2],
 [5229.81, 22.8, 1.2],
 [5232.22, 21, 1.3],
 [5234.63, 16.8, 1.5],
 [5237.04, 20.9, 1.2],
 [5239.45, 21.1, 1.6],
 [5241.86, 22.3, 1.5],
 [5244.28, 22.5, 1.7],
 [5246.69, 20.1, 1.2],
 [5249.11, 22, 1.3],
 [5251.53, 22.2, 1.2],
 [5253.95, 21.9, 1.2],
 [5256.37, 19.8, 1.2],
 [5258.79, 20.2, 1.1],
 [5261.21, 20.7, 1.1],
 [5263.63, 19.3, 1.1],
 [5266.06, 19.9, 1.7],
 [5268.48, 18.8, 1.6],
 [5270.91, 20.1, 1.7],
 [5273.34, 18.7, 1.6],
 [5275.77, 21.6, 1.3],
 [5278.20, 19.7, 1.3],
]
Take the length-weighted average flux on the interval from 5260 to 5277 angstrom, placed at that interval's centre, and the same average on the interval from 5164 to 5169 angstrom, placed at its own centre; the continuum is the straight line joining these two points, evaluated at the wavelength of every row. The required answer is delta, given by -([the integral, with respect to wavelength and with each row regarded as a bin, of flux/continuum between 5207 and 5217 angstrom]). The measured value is -11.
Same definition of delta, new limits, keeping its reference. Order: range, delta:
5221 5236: -16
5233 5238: -5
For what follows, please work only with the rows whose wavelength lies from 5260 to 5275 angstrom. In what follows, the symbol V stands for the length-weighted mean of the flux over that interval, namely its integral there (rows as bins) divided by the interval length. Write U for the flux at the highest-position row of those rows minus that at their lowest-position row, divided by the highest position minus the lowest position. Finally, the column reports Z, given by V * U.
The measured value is -3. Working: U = -0.16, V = 19.6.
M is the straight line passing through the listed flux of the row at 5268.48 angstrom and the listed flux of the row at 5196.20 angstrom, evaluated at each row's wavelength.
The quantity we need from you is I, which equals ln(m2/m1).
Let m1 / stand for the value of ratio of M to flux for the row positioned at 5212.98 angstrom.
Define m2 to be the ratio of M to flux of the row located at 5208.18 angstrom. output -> 0.069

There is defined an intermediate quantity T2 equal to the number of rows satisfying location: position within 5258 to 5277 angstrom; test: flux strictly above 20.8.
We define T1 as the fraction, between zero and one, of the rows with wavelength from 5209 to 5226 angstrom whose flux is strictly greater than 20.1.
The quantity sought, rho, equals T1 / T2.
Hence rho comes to 0.71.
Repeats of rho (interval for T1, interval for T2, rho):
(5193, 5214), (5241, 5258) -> 0.13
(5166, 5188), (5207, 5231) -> 0.00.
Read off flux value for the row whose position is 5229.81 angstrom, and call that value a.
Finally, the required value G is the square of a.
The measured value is 520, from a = 22.8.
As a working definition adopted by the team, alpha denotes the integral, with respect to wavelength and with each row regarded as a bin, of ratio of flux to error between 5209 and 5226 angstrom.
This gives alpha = 294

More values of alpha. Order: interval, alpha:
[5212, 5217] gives 87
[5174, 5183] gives 142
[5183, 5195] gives 189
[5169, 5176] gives 102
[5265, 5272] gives 82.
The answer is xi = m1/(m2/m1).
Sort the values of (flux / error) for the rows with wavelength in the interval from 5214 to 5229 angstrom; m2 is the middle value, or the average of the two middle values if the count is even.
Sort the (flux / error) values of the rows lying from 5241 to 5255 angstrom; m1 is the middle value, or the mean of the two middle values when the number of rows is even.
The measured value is 16.8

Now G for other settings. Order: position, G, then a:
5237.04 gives 437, 20.9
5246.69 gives 404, 20.1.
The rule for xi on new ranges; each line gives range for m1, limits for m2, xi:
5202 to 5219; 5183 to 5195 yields 18.7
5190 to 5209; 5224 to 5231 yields 15.3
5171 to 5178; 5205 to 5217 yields 14.0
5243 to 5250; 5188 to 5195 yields 17.5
